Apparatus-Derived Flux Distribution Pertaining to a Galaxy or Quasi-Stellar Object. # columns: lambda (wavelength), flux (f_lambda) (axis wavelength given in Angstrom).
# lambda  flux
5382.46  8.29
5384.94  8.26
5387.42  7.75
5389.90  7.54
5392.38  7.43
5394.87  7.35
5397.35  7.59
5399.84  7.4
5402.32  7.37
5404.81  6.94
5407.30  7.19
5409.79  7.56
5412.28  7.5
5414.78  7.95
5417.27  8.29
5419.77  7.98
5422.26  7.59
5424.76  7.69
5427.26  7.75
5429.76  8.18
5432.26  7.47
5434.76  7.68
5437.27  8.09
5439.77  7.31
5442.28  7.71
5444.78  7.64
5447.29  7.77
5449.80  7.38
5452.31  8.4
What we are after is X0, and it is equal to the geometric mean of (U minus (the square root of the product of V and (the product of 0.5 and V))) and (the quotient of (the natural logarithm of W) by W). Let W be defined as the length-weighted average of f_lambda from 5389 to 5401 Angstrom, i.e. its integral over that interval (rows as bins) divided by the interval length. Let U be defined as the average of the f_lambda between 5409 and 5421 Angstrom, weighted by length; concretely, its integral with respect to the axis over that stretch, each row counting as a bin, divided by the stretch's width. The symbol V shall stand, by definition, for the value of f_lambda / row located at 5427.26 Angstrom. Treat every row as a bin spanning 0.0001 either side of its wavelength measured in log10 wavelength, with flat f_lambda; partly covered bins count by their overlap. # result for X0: 0.80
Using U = 7.86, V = 7.75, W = 7.46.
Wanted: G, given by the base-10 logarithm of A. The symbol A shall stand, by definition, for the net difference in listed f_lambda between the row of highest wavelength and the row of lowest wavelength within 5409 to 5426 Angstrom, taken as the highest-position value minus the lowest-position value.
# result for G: -0.89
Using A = 0.1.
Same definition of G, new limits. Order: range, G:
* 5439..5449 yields -0.34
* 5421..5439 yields -0.30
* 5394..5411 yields -0.68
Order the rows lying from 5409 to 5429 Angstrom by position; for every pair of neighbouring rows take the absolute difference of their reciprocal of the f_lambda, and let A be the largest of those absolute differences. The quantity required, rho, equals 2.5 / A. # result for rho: 331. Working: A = 0.0075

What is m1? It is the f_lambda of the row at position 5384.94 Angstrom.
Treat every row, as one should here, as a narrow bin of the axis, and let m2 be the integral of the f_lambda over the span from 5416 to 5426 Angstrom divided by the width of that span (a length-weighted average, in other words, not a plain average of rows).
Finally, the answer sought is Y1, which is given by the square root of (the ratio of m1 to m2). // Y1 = 1.02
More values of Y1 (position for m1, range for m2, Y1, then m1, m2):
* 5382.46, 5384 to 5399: 1.04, 8.29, 7.63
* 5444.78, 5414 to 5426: 0.98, 7.64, 7.90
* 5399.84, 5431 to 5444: 0.98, 7.4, 7.65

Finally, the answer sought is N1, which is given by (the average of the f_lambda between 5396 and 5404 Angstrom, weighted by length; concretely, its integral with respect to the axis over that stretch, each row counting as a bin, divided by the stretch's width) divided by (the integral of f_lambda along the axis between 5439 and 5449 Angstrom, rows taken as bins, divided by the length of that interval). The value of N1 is 0.98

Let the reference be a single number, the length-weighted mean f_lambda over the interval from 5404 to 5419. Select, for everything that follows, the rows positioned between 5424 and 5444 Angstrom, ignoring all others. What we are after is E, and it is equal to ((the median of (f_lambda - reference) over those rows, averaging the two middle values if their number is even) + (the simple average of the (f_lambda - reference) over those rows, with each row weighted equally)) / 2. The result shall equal 0.12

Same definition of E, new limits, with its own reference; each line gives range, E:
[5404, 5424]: 0.00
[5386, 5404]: -0.14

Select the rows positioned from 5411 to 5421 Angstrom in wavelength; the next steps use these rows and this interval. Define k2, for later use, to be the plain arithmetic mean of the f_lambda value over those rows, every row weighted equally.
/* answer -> 7.93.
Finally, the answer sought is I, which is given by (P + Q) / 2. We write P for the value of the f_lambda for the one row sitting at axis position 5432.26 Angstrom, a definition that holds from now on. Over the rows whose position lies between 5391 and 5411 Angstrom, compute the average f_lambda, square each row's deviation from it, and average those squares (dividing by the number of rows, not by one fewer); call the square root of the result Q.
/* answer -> 3.83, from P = 7.47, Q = 0.195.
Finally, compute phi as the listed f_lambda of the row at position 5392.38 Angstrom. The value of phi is 7.43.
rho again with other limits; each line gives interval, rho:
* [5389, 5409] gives 297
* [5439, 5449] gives 352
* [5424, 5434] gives 215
